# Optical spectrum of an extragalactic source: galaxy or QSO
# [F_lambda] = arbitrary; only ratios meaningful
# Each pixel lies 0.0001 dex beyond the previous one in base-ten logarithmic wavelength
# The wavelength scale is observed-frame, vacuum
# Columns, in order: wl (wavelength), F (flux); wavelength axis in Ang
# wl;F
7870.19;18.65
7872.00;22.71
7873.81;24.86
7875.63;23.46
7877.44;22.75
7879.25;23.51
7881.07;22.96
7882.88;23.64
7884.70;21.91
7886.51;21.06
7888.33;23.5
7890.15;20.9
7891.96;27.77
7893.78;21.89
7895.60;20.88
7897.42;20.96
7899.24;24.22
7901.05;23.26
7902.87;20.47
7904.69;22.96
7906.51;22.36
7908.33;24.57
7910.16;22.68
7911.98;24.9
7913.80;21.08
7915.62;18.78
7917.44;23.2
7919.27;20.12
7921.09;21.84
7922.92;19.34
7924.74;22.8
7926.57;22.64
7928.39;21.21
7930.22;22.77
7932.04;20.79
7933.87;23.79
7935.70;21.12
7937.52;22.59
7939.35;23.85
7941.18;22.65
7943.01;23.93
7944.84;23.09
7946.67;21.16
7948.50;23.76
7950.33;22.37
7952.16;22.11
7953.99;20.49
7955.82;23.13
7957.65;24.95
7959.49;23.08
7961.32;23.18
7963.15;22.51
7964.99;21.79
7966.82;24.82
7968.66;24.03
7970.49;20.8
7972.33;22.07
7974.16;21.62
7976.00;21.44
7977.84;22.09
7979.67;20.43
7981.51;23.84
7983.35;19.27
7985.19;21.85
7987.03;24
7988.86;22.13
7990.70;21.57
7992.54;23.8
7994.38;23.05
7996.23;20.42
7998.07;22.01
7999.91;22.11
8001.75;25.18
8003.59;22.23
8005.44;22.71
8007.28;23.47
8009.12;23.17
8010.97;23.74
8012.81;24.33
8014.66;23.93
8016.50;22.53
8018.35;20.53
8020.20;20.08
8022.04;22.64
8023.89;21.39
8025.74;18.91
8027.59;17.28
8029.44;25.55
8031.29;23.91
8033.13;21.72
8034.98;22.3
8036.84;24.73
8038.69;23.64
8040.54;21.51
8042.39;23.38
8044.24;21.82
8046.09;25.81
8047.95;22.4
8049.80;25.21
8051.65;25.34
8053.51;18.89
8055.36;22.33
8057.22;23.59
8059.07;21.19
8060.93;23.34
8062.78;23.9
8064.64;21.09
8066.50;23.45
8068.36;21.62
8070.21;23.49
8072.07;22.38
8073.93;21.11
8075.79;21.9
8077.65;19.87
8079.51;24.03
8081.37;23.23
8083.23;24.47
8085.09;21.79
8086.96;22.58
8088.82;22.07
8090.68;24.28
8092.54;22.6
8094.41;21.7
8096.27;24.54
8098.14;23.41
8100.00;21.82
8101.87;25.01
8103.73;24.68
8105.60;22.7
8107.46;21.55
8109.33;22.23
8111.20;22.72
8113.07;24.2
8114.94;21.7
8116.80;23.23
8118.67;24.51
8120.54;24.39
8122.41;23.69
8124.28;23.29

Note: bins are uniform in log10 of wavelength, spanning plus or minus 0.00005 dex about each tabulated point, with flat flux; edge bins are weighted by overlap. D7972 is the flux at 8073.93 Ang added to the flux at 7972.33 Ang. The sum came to 43.2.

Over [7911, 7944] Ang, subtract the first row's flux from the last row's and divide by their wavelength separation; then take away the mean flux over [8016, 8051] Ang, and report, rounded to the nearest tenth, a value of -22.4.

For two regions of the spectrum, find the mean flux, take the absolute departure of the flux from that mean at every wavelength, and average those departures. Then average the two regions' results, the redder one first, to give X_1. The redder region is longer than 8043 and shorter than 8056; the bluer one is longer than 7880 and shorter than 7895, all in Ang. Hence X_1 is 1.76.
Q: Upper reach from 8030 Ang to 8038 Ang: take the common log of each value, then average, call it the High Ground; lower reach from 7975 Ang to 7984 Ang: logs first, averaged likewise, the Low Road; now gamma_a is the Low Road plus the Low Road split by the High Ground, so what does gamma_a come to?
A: 2.30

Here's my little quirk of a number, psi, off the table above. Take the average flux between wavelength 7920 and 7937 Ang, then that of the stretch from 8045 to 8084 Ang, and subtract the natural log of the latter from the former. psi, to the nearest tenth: 18.7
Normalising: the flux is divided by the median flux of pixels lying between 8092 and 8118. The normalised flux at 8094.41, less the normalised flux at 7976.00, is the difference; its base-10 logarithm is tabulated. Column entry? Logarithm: -1.9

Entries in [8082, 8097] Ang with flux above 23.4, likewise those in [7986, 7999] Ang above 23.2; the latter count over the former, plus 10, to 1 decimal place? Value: 10.7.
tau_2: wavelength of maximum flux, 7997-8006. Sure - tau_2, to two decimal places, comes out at 8001.75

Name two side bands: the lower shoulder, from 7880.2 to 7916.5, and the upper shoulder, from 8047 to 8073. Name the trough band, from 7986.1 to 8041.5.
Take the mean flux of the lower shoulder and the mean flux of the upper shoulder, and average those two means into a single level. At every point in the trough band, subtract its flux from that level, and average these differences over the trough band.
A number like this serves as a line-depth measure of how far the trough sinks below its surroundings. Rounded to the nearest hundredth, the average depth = 0.15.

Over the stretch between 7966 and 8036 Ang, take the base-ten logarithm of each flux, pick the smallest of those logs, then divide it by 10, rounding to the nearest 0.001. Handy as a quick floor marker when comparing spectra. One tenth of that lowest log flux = 0.124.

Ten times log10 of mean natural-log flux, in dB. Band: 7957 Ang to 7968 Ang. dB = 4.98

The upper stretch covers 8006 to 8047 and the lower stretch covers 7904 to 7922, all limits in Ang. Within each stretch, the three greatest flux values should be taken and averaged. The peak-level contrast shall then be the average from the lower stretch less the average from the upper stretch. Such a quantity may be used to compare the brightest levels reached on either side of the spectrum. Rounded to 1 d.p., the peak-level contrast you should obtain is -1.1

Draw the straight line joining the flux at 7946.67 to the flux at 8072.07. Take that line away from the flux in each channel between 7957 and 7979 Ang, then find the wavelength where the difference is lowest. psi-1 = 7970.49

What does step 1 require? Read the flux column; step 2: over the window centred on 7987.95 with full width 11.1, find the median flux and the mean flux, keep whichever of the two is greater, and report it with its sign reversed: -22.1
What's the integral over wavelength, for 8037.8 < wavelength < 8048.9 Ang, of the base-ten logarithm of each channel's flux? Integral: 15.1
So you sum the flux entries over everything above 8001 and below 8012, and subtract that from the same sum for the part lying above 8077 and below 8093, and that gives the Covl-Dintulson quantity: 64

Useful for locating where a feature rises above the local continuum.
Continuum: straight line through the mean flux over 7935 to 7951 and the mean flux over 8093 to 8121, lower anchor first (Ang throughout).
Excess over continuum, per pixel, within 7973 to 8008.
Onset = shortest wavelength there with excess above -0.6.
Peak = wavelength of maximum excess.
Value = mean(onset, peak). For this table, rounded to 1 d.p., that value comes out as 7991.6 Ang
